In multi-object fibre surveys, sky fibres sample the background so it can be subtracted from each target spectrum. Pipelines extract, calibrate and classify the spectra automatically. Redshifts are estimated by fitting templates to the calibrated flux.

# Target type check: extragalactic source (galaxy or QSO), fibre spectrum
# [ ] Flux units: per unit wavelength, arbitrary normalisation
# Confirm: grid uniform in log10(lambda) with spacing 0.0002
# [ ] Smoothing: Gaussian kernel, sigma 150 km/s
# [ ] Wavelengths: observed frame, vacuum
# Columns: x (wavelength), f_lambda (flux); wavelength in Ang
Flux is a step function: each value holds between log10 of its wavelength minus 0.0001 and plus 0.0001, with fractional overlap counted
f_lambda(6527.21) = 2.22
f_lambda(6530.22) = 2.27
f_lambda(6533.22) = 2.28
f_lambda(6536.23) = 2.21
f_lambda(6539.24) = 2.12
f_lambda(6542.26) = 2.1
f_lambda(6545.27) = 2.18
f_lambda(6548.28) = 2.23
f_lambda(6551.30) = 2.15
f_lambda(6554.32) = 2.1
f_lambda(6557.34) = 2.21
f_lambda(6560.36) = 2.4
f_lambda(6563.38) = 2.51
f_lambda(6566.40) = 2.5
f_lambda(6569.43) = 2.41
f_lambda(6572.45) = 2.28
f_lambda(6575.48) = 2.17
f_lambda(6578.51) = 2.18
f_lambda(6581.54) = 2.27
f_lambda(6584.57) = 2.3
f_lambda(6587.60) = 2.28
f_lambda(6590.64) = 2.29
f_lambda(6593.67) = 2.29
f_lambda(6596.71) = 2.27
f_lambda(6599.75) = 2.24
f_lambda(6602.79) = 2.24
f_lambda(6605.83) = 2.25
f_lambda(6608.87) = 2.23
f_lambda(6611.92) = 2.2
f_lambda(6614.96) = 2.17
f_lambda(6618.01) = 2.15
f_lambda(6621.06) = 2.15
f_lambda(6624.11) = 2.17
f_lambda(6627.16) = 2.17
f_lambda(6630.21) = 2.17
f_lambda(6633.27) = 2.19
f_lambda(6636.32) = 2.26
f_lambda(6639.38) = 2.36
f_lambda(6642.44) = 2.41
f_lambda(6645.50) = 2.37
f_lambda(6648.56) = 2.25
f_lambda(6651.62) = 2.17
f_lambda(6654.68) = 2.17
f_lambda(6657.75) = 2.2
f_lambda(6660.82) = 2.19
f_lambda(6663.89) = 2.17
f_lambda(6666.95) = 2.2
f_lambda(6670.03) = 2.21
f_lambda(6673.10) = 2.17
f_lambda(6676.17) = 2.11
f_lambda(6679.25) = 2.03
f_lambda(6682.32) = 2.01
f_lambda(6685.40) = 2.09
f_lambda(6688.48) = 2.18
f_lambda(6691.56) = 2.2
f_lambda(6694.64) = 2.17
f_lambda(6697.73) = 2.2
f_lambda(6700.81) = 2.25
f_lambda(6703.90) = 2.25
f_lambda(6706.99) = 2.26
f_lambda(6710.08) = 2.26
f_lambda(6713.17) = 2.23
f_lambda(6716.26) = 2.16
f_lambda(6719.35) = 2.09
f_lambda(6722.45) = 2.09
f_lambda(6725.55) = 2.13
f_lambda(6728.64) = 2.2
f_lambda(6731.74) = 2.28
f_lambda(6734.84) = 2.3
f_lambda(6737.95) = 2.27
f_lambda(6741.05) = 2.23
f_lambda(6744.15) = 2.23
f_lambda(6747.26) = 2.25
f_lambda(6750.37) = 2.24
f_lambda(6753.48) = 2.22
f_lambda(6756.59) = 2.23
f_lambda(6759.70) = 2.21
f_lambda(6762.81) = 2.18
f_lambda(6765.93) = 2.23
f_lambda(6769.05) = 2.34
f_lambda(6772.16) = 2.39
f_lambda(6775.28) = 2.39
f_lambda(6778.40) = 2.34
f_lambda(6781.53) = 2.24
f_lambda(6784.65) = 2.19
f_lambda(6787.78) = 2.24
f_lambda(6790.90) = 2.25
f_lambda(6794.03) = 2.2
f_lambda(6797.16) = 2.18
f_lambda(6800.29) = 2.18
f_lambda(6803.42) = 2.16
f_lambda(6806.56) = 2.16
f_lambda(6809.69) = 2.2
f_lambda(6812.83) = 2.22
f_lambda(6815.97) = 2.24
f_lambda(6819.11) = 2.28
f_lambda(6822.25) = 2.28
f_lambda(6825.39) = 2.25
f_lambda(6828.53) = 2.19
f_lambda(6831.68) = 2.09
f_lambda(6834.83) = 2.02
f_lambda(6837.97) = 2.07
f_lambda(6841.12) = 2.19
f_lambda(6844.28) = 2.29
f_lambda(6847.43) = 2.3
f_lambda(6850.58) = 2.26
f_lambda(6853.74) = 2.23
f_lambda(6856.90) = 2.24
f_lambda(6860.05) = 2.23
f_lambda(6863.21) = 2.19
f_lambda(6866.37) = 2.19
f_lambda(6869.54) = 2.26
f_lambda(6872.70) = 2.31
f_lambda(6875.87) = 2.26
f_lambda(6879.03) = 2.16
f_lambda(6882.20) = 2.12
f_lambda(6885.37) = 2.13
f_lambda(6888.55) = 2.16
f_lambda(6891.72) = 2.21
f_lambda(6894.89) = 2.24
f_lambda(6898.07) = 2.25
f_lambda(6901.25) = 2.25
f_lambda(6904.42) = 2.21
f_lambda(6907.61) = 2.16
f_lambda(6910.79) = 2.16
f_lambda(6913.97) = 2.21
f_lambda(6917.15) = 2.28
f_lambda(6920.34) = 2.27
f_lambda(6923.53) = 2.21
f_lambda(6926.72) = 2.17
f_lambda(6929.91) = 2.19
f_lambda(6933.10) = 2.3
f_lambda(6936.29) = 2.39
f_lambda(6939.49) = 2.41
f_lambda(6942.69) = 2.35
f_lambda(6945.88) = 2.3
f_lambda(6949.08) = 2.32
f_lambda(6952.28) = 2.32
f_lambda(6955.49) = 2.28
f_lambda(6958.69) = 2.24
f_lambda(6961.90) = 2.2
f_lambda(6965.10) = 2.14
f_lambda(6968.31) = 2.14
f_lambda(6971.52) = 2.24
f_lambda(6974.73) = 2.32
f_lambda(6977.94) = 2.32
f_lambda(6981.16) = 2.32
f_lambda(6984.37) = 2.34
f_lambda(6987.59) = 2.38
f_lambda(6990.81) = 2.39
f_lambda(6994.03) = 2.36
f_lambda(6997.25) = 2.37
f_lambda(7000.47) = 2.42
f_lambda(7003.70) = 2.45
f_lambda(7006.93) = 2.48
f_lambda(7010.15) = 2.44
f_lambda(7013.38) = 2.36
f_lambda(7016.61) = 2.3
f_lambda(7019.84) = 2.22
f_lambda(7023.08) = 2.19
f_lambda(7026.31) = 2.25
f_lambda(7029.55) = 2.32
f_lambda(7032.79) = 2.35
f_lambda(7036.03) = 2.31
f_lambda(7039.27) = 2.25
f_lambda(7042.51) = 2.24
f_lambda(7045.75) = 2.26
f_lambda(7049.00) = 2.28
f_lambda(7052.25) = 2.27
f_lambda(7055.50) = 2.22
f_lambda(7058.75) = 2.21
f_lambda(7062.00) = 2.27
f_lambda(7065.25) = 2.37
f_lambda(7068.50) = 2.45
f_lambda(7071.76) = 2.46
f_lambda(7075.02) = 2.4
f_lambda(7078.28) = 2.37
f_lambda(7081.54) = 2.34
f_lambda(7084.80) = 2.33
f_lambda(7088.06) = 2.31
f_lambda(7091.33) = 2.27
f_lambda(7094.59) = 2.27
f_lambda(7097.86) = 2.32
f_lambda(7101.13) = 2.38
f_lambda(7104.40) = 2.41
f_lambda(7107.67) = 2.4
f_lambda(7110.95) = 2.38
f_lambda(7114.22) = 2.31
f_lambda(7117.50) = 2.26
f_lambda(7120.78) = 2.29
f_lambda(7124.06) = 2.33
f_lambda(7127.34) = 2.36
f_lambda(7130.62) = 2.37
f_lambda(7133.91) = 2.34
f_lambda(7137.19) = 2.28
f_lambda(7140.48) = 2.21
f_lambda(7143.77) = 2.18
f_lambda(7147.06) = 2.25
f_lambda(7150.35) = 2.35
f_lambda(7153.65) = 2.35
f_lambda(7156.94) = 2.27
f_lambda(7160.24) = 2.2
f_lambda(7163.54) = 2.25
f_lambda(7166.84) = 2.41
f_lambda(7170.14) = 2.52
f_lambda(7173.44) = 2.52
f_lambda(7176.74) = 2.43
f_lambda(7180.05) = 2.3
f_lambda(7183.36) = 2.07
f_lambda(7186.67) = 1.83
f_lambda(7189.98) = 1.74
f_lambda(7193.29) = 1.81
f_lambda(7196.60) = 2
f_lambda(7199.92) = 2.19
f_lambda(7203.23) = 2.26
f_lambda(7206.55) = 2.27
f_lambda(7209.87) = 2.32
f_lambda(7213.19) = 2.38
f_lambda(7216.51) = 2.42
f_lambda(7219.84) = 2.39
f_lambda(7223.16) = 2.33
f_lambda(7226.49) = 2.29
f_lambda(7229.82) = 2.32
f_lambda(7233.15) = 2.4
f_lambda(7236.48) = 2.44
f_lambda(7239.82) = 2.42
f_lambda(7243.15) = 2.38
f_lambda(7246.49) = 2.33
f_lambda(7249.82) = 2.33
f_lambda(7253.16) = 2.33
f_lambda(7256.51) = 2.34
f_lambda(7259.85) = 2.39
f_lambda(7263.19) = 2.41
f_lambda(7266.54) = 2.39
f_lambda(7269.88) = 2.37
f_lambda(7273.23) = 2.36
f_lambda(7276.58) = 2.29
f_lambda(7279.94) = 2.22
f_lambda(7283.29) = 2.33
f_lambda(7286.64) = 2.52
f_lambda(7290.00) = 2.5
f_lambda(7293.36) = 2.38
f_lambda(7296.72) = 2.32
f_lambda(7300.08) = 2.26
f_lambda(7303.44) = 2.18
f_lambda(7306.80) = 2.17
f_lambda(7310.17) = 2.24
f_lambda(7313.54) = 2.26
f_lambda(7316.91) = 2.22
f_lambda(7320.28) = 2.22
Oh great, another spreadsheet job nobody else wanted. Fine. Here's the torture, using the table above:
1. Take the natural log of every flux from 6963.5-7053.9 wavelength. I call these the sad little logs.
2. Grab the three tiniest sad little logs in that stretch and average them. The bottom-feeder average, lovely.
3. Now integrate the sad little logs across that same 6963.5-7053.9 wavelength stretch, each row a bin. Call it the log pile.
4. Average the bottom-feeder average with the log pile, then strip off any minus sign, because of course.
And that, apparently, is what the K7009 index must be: 38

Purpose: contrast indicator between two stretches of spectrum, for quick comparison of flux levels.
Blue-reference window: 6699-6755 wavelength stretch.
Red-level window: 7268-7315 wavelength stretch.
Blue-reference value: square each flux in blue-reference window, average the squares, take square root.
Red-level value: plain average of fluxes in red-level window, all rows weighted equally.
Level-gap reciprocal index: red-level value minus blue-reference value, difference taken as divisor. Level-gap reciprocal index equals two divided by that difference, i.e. 21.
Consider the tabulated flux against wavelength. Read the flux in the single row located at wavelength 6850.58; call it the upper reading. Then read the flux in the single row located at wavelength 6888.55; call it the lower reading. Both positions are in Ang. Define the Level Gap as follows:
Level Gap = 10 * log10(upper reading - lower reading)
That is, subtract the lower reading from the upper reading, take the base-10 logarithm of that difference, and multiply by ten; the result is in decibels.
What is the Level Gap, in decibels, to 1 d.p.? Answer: -10.0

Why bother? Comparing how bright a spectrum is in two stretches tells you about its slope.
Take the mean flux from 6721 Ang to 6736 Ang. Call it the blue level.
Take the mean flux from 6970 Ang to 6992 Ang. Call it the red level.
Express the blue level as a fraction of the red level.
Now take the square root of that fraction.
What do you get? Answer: 0.97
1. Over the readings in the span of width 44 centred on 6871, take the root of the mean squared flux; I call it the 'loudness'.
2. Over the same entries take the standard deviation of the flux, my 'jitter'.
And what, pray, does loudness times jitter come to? 0.12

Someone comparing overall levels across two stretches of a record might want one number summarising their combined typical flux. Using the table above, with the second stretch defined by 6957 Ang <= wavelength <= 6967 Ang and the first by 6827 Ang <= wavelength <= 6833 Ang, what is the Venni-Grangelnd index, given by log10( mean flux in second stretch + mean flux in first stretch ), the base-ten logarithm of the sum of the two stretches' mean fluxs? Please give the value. 0.637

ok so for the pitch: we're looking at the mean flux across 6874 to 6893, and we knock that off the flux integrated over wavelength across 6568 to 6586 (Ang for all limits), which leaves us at 39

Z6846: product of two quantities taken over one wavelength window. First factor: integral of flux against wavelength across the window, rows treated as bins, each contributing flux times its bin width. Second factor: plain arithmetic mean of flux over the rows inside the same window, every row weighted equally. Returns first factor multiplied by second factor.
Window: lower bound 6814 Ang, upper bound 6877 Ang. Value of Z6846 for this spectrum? 310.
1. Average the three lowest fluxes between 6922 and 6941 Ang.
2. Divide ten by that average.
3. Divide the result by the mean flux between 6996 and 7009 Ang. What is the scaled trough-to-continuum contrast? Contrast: 1.88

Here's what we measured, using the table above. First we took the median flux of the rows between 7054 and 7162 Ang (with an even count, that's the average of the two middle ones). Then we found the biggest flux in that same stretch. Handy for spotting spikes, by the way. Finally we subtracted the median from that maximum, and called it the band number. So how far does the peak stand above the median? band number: 0.13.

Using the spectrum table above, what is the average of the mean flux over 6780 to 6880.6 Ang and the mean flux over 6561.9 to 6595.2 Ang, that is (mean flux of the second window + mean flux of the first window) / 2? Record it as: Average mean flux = 2.26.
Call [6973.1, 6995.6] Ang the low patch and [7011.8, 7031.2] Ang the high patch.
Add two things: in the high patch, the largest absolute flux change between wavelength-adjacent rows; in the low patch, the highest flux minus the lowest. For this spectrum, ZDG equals 0.15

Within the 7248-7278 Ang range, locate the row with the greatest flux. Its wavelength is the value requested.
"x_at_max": 7263.19 Ang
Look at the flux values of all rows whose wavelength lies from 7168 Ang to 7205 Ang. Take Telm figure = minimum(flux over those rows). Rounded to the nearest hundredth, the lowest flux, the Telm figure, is 1.74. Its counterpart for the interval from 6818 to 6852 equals 2.02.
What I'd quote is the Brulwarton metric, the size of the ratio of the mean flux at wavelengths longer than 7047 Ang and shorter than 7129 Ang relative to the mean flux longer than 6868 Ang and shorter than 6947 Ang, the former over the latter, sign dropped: 1.04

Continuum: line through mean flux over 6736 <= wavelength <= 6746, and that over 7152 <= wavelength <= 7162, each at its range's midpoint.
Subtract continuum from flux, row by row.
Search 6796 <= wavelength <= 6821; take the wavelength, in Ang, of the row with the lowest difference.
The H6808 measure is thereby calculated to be 6806.56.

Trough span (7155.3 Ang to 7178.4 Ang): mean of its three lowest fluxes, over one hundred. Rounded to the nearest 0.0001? 0.0224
